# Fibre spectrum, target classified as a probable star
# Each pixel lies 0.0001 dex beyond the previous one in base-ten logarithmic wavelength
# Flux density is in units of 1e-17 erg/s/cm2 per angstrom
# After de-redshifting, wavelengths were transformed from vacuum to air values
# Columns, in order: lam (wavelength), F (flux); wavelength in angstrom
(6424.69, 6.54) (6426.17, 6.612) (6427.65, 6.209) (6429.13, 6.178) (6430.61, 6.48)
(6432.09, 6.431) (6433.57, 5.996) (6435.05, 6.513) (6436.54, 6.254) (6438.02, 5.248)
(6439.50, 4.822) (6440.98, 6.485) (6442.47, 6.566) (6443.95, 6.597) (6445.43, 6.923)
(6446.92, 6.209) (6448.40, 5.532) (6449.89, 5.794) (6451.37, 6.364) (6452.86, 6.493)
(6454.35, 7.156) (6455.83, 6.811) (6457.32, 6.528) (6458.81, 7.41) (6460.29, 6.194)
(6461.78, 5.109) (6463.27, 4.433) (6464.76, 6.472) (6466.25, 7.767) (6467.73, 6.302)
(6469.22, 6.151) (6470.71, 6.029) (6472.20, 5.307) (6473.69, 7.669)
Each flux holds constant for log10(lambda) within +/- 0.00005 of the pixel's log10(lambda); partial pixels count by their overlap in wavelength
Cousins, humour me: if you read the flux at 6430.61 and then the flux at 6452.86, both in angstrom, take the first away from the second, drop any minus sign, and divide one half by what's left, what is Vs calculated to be 38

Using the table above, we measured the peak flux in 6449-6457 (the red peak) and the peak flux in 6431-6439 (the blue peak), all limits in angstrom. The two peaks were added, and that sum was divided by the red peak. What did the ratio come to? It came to 1.91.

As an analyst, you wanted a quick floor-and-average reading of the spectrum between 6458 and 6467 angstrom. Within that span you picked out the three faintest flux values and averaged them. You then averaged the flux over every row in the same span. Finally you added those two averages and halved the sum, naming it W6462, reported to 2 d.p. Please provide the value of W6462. 5.74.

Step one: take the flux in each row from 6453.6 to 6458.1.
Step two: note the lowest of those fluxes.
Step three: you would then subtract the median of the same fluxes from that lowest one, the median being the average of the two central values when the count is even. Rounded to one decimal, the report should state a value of -0.3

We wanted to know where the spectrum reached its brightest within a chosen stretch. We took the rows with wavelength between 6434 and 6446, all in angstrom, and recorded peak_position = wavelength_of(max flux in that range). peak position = 6445.43 angstrom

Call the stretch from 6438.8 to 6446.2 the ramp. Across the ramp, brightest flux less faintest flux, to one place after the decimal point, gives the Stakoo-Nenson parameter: 2.1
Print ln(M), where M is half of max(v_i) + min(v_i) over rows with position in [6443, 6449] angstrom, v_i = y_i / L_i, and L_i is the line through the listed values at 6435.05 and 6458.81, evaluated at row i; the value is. -0.11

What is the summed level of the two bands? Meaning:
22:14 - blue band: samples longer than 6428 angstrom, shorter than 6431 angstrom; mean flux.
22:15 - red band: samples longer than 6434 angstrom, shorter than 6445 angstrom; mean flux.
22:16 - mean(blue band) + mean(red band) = 12.4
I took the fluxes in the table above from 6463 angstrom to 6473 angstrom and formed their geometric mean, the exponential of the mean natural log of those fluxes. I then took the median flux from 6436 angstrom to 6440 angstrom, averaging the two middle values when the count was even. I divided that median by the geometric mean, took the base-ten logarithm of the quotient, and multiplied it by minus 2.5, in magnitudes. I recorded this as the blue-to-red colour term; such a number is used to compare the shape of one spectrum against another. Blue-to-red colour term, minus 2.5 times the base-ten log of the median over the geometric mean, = 0.14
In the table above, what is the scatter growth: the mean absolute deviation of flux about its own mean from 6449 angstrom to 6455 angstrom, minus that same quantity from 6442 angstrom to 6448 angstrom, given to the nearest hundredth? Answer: 0.19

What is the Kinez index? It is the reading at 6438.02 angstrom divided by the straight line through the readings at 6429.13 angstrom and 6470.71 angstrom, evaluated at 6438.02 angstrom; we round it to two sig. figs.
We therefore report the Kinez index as 0.85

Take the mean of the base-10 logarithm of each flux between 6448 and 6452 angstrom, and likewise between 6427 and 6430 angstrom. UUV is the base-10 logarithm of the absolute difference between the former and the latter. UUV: -1.66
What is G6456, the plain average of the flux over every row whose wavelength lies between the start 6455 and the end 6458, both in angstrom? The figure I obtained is 6.7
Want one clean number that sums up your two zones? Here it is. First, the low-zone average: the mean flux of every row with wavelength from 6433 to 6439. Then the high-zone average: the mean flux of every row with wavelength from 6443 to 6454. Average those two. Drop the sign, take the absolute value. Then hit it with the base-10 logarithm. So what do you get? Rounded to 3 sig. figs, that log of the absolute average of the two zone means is 0.788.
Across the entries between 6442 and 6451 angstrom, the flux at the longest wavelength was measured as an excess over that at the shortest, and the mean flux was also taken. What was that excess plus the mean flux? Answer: 5.5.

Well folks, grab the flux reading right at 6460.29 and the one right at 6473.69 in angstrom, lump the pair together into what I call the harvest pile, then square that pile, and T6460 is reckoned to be 192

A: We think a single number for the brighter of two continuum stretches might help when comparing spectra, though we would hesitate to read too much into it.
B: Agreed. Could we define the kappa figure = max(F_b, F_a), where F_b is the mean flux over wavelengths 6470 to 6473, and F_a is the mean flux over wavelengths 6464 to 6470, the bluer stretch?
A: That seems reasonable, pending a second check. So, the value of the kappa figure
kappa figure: 6.67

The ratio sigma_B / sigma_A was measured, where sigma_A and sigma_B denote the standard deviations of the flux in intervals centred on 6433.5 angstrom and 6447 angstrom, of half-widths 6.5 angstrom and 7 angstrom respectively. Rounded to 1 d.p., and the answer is 0.7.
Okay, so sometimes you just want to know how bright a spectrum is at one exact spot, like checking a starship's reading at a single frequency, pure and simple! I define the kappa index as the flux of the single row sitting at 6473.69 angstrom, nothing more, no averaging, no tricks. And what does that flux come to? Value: 7.669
